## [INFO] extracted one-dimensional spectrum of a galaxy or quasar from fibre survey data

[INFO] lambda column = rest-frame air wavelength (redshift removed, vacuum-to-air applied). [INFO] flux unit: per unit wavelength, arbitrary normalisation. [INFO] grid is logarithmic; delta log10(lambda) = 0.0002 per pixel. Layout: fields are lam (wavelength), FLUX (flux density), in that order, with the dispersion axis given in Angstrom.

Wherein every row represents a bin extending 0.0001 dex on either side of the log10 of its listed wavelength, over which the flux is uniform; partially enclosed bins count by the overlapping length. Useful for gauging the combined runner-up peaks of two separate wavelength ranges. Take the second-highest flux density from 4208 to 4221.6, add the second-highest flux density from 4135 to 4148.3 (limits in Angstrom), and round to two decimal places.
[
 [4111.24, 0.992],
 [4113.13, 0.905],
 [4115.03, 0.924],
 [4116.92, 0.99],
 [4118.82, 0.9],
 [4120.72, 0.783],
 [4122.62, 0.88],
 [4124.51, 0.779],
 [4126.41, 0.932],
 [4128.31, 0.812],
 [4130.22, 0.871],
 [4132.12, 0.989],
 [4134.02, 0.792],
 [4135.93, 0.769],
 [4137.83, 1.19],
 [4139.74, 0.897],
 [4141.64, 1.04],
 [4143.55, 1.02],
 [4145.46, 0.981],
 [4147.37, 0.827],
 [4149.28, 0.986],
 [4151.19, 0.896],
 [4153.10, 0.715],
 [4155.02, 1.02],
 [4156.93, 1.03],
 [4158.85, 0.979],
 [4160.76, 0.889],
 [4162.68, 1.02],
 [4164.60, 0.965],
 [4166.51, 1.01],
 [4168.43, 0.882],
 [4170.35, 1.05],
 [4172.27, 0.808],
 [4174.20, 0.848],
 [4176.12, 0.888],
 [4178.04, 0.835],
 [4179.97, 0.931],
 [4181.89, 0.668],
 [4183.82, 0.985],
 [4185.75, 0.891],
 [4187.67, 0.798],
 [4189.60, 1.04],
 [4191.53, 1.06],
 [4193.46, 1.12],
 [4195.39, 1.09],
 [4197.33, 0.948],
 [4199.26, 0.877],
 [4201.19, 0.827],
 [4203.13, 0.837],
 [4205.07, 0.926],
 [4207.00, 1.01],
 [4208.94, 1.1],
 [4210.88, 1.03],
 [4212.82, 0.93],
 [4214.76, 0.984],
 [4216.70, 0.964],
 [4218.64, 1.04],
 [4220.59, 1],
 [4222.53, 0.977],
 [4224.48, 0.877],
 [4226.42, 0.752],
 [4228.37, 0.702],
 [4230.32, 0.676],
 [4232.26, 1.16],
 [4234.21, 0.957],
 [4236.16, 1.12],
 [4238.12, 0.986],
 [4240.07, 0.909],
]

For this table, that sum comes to 2.08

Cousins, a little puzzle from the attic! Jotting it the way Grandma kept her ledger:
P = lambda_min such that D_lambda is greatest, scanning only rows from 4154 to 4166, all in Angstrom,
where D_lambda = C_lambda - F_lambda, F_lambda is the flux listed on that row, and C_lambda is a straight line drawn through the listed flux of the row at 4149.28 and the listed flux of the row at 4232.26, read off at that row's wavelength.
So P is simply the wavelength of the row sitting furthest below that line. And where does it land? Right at 4160.76 Angstrom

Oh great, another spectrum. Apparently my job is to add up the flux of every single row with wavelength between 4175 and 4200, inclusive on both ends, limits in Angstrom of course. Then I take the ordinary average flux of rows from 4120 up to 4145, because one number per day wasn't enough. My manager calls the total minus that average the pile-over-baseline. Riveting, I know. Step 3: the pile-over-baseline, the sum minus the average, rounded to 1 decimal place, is 11.2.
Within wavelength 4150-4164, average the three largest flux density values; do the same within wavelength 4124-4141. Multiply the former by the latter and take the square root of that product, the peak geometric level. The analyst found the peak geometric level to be 1.03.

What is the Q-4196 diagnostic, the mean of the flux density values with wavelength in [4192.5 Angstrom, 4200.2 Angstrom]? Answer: 1.01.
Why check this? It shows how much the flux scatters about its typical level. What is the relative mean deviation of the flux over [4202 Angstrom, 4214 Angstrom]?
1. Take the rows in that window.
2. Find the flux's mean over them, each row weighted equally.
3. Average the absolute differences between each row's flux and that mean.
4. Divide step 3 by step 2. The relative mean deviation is 0.077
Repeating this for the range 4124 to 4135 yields 0.079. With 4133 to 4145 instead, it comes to 0.139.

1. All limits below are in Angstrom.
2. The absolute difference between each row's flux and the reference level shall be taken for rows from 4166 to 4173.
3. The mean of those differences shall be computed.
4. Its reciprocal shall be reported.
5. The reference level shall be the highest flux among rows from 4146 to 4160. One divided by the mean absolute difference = 10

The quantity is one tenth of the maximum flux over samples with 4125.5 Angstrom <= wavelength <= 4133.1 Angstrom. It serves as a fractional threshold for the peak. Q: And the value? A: 0.099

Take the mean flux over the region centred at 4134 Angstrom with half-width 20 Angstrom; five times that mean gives 4.52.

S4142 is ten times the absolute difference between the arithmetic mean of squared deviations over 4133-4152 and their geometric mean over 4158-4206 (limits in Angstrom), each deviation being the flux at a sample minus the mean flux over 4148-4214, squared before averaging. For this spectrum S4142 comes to 0.11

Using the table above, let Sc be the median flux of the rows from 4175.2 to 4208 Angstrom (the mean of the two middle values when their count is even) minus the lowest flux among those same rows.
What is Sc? 0.26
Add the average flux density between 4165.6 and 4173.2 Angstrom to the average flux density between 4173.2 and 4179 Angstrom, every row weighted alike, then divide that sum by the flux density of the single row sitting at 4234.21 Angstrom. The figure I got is 1.9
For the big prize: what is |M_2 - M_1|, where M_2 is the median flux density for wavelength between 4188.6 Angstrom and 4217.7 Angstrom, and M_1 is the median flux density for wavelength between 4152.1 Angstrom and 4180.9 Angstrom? 0.053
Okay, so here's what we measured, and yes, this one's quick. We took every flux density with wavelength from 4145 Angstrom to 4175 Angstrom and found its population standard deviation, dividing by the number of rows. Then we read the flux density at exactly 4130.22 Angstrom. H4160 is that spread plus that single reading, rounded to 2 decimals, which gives 0.96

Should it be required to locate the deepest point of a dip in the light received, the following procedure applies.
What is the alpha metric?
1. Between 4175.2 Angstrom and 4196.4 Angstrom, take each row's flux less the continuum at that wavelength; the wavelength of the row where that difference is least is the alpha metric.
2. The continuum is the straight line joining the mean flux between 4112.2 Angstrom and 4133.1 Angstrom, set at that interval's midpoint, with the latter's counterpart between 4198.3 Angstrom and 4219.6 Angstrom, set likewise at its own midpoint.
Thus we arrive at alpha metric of 4181.89 Angstrom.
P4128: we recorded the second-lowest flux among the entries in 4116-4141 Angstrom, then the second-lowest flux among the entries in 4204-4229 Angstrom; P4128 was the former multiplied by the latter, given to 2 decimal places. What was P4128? 0.59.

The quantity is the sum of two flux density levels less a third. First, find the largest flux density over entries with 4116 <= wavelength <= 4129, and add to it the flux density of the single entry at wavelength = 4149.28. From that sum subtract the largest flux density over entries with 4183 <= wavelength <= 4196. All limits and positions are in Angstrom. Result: 0.856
